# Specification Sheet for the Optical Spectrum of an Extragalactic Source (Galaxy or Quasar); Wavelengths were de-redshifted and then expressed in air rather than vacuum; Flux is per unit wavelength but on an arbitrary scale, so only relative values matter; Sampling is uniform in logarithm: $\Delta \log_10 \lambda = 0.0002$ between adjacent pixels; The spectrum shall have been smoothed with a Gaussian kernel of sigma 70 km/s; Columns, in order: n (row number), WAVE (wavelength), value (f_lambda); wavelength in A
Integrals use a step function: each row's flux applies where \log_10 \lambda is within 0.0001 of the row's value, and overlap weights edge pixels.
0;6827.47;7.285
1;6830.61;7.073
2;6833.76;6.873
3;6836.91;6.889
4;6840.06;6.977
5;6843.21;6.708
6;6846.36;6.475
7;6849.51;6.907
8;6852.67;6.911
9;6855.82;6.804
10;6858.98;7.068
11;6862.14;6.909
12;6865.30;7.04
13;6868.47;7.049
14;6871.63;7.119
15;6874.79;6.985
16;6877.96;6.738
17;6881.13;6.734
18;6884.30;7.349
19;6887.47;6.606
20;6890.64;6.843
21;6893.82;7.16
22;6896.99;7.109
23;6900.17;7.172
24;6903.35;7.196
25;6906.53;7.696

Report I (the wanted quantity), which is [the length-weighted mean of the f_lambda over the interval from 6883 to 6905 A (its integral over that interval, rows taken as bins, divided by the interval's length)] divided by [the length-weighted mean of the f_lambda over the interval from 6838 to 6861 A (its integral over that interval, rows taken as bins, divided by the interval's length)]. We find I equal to 1.03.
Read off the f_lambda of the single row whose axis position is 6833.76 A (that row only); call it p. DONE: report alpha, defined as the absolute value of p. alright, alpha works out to 6.87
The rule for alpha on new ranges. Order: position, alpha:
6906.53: 7.70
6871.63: 7.12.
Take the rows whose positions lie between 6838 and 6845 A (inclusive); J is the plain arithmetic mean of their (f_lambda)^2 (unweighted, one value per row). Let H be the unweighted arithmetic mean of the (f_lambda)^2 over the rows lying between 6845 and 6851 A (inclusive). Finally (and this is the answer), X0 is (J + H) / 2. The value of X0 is 45.8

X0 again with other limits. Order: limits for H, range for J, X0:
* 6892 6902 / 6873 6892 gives 49.2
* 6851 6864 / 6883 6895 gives 48.4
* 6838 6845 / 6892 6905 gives 49.0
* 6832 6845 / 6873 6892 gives 47.2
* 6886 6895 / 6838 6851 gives 46.5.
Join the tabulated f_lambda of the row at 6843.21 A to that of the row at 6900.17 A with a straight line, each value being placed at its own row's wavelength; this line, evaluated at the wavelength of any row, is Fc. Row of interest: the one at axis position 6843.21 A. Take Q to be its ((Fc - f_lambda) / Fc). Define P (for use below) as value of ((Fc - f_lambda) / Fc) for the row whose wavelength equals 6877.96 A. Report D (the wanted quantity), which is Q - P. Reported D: -0.036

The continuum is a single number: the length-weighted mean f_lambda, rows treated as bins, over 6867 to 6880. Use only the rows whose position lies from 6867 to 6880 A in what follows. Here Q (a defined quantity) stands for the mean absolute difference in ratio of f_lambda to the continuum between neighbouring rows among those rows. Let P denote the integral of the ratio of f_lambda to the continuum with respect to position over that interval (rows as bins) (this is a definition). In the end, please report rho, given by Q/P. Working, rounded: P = 13.0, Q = 0.022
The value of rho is 0.0017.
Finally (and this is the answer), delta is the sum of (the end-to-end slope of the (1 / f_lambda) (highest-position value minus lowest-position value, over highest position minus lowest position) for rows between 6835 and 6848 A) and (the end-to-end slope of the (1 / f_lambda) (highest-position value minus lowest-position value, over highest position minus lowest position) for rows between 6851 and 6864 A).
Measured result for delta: 0.0010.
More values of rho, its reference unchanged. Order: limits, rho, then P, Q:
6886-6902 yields 0.0015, 16.0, 0.024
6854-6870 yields 0.0013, 16.0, 0.020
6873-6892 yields 0.0028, 18.8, 0.053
